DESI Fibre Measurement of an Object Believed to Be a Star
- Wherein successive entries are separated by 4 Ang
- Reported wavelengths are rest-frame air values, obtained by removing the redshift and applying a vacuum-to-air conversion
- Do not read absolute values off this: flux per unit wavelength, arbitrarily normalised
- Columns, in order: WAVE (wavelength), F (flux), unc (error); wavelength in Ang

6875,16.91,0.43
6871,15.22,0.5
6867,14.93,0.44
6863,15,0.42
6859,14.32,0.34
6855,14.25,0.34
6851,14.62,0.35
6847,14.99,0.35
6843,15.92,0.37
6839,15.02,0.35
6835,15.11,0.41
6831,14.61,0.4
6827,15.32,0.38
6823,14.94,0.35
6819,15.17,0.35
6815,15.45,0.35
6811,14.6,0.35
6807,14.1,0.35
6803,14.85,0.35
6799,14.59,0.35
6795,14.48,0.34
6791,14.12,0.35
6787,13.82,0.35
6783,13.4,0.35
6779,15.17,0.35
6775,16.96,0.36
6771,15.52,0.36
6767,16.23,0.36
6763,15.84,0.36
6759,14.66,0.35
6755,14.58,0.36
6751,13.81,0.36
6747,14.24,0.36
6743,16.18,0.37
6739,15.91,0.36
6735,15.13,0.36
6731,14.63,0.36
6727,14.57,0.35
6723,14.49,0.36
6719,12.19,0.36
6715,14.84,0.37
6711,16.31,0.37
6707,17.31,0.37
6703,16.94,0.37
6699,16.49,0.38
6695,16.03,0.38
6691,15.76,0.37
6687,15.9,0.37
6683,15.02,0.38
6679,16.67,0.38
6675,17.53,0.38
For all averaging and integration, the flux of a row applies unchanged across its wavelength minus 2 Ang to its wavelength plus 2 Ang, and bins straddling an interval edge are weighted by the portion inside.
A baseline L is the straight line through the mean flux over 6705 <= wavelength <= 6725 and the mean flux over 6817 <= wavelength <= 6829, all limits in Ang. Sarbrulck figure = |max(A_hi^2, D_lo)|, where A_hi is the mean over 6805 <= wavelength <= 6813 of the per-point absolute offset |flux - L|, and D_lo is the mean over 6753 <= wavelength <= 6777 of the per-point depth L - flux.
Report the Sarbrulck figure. 0.6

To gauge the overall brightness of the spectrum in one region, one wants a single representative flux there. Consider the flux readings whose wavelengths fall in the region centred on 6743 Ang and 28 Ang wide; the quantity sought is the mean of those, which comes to 14.9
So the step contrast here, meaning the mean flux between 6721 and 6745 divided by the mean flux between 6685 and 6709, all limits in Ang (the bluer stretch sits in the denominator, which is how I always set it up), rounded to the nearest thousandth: 0.924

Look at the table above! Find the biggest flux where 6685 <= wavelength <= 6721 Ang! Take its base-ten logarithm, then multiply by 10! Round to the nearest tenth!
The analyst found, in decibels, 12.4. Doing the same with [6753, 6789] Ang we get 12.3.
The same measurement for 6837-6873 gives 12.0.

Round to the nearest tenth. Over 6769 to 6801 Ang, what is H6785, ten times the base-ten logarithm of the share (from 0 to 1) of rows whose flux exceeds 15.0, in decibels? -4.3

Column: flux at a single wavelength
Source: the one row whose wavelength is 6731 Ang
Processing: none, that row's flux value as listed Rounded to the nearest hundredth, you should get 14.63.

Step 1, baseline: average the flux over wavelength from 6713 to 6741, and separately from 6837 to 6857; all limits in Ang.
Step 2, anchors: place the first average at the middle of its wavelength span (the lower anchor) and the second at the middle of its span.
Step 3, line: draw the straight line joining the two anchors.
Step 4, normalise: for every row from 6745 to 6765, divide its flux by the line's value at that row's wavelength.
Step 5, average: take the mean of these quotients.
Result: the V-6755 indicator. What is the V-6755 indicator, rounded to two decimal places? 1.00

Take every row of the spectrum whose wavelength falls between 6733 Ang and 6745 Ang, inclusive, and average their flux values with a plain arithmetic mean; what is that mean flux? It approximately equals 15.7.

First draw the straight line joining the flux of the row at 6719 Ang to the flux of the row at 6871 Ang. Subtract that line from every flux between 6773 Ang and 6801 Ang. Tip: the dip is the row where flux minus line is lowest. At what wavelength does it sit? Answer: 6783 Ang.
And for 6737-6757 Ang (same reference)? 6751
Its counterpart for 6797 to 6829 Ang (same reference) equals 6807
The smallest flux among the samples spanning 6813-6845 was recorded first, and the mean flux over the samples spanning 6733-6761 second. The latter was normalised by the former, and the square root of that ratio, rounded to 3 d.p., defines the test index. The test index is 1.011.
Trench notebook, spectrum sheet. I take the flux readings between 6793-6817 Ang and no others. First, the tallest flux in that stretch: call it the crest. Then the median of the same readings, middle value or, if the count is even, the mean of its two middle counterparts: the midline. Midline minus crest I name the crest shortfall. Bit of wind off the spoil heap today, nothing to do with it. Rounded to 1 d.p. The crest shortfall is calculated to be -0.9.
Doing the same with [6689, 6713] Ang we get -0.9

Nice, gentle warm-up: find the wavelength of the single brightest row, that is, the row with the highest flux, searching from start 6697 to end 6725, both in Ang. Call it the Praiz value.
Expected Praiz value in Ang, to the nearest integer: 6707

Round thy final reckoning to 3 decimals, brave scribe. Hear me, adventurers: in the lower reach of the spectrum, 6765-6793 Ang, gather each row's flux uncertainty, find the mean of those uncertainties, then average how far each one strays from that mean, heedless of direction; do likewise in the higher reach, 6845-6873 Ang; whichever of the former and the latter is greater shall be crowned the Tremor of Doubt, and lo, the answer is 0.053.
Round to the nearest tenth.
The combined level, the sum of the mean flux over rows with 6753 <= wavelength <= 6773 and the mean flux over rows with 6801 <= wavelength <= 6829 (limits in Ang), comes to 30.3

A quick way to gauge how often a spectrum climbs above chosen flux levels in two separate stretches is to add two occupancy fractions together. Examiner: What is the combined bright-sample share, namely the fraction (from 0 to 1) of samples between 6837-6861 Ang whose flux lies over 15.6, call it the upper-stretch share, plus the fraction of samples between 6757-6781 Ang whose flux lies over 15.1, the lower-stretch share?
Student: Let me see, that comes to 1.00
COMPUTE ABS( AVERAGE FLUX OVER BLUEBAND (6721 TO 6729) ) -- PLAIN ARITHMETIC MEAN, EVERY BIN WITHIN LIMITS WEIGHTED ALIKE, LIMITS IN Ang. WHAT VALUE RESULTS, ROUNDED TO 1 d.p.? 14.5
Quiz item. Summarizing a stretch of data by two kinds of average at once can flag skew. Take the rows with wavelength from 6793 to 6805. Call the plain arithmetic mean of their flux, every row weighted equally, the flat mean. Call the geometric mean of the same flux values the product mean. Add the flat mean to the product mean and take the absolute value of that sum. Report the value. 29.3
